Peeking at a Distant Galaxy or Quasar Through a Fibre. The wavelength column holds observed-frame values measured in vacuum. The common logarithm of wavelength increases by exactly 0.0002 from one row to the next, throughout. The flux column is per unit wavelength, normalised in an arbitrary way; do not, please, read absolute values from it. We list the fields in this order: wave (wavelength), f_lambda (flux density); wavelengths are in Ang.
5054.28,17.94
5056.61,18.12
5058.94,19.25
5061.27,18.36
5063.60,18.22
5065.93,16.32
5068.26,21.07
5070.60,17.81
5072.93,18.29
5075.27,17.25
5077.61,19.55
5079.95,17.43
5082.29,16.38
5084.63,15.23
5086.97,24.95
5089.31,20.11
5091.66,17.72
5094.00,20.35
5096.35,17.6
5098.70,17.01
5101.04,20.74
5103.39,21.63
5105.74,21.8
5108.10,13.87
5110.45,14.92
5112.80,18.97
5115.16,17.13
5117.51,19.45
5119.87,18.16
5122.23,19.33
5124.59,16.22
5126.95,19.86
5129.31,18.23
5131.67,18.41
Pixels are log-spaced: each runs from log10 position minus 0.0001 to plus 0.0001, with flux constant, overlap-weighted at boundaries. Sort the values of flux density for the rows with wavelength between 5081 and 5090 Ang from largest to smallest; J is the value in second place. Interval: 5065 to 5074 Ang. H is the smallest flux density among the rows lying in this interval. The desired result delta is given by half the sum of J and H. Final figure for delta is 18.2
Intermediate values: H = 16.32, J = 20.11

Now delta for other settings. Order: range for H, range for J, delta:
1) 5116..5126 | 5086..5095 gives 18.3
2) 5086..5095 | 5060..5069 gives 18.0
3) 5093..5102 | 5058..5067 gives 17.7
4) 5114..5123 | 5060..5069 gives 17.7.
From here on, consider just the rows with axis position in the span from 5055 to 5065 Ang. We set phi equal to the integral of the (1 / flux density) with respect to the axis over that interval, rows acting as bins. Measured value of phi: 0.544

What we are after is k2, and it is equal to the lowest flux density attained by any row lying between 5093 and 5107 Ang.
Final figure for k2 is 17.01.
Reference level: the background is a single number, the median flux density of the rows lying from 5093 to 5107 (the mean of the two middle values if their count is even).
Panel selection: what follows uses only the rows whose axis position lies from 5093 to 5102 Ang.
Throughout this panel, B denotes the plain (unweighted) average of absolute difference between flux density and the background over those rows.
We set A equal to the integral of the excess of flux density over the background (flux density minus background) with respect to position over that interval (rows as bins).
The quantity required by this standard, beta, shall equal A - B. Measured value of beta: -17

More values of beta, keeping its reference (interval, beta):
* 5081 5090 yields -17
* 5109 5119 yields -33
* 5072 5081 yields -24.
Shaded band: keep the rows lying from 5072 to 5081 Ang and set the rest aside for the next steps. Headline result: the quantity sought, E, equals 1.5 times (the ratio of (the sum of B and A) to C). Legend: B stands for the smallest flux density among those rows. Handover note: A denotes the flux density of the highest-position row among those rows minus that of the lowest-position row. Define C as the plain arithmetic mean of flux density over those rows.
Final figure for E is 1.36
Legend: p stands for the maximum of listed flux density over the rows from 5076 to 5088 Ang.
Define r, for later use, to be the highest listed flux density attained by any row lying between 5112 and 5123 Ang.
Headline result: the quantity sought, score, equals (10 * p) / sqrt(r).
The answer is 57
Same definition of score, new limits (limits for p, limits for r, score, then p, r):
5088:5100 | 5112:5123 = 46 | 20.35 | 19.45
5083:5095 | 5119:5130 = 56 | 24.95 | 19.86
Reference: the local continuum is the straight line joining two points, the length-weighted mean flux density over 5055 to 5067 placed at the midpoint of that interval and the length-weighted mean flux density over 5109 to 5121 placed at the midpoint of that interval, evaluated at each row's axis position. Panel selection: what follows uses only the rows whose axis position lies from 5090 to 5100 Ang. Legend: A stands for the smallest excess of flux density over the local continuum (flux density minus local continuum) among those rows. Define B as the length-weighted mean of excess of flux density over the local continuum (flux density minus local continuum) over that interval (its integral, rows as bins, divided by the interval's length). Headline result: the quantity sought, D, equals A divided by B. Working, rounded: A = -0.76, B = 0.50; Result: -1.5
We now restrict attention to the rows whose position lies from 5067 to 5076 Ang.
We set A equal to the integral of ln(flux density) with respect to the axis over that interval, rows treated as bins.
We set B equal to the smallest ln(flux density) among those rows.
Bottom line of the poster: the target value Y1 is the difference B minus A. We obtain -23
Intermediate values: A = 26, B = 2.85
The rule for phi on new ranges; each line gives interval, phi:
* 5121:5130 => 0.492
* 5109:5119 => 0.577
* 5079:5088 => 0.506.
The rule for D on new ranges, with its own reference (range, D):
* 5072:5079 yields -1.8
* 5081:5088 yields -3.2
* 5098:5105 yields -0.3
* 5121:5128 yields -1.5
